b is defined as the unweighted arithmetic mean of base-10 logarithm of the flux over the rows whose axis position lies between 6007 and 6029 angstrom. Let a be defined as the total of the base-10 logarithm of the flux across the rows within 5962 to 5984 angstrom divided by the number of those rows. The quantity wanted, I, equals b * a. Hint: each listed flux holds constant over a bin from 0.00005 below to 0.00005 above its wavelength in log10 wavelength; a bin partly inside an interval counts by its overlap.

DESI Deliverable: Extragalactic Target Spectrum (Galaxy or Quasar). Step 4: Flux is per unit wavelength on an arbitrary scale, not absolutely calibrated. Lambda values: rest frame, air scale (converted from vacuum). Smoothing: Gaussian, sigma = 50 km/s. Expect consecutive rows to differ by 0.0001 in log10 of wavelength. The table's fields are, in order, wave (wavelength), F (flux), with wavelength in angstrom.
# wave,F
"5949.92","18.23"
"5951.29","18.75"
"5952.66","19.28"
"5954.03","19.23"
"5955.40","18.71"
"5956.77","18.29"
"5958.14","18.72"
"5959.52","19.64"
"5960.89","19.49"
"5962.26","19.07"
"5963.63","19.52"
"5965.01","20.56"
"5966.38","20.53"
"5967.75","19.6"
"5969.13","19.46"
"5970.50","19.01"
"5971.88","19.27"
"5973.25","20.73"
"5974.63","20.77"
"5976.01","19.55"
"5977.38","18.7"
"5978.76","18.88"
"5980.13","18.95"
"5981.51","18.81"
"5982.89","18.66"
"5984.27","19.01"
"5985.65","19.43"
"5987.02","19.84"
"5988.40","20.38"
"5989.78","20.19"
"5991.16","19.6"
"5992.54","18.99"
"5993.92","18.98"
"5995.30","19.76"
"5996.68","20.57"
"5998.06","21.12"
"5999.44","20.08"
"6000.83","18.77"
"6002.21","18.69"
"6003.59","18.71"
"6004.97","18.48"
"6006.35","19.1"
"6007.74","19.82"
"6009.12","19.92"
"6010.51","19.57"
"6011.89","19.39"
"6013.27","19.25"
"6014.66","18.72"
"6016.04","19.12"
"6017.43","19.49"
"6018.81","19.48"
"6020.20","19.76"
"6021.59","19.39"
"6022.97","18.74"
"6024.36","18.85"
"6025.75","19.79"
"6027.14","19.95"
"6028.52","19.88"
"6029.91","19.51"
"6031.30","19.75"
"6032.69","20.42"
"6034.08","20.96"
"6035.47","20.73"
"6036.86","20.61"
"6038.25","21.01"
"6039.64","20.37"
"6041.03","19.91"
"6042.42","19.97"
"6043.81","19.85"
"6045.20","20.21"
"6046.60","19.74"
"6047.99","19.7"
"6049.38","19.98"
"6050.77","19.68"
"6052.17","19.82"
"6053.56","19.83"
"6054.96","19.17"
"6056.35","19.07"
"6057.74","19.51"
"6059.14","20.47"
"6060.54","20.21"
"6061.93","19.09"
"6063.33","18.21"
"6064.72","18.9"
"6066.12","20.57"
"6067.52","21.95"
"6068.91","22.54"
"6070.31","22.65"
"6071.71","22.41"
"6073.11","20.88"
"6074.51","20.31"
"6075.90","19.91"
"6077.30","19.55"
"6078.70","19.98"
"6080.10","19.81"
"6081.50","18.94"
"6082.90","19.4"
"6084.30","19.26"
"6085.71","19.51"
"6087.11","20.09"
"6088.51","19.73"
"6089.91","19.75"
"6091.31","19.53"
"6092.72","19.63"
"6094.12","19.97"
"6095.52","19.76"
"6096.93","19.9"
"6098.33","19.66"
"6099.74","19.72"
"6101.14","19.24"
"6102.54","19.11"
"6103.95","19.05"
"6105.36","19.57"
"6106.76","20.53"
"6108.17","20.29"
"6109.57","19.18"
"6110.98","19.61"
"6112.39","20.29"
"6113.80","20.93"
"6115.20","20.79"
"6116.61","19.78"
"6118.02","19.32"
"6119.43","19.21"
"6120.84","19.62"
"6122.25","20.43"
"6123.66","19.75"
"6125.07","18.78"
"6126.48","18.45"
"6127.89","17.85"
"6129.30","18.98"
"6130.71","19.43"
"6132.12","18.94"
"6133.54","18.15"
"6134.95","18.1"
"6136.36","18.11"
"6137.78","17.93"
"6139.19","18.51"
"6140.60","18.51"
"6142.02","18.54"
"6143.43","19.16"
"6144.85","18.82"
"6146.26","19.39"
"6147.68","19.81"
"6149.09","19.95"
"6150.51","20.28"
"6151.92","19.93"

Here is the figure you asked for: 1.66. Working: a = 1.29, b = 1.289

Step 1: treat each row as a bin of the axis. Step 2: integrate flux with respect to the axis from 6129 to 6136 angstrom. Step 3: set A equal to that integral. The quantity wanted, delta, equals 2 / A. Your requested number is 0.015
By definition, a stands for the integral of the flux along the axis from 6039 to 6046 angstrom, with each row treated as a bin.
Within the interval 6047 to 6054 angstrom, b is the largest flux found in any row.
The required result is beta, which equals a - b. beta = 120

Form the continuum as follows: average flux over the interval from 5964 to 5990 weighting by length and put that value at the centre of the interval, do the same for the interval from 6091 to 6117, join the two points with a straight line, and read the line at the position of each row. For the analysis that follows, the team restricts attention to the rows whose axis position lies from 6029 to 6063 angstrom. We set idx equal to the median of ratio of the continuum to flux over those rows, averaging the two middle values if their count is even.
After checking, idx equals 0.99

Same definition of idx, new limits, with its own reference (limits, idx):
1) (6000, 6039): 1.01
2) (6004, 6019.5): 1.01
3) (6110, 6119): 0.99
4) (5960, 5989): 1.01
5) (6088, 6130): 1.01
